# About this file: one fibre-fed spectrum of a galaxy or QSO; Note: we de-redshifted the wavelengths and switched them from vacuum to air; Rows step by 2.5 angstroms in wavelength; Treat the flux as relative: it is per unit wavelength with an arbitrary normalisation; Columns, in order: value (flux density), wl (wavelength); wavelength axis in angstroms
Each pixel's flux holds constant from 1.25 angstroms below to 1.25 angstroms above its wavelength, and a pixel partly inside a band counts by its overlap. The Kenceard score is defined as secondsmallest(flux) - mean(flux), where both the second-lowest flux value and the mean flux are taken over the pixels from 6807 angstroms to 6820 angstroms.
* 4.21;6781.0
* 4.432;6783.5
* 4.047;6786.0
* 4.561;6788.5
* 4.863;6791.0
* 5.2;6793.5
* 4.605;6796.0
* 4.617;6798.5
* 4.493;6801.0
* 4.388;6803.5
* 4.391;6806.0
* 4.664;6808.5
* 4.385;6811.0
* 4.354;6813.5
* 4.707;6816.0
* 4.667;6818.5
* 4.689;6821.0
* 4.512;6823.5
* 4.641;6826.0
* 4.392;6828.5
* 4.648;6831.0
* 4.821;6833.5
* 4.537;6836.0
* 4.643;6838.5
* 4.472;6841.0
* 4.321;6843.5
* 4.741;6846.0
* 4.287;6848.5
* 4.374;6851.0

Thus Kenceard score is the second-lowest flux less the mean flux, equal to -0.170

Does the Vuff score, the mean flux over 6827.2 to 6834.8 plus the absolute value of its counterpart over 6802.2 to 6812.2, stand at 9.08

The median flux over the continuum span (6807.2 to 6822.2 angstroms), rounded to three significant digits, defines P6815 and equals 4.67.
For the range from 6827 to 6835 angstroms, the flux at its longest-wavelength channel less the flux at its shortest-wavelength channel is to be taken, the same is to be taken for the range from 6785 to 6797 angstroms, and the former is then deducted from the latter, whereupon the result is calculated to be 0.13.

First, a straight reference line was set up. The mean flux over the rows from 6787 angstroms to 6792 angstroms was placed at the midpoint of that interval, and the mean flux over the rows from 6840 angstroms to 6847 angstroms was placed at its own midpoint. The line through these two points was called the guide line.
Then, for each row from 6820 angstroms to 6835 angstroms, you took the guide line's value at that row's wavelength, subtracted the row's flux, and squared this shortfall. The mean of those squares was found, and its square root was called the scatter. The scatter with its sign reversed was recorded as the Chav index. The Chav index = -0.15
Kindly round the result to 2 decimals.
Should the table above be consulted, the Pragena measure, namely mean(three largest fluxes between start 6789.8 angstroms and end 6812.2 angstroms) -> 4.91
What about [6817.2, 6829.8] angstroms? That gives 4.67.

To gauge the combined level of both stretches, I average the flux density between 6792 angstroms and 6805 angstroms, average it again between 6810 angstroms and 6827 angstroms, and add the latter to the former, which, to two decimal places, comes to 9.23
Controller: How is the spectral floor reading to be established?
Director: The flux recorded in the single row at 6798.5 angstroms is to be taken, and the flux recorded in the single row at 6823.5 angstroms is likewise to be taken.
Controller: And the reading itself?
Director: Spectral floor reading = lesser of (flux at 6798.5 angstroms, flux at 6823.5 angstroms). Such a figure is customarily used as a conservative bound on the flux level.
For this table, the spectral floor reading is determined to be 4.512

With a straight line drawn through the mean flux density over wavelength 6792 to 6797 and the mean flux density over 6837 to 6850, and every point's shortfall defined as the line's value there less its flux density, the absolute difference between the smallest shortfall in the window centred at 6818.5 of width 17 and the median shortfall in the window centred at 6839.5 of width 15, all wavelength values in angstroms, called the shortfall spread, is 0.04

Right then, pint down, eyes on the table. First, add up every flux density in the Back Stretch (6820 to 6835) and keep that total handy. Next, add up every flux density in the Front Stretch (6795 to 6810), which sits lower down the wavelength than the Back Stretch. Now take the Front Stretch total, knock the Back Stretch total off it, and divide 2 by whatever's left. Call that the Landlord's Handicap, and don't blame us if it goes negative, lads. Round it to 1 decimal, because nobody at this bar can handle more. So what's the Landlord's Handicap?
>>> -3.7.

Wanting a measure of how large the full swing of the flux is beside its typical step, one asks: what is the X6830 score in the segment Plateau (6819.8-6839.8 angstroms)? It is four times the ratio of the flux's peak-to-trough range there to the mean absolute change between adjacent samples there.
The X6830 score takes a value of 8.7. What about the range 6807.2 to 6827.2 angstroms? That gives 9.6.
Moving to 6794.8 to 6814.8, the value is 10.5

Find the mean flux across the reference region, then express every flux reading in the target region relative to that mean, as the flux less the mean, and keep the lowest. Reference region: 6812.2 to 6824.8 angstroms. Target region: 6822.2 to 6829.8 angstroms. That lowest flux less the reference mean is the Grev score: -0.19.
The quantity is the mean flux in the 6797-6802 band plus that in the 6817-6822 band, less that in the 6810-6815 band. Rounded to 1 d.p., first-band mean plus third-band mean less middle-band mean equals 4.9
